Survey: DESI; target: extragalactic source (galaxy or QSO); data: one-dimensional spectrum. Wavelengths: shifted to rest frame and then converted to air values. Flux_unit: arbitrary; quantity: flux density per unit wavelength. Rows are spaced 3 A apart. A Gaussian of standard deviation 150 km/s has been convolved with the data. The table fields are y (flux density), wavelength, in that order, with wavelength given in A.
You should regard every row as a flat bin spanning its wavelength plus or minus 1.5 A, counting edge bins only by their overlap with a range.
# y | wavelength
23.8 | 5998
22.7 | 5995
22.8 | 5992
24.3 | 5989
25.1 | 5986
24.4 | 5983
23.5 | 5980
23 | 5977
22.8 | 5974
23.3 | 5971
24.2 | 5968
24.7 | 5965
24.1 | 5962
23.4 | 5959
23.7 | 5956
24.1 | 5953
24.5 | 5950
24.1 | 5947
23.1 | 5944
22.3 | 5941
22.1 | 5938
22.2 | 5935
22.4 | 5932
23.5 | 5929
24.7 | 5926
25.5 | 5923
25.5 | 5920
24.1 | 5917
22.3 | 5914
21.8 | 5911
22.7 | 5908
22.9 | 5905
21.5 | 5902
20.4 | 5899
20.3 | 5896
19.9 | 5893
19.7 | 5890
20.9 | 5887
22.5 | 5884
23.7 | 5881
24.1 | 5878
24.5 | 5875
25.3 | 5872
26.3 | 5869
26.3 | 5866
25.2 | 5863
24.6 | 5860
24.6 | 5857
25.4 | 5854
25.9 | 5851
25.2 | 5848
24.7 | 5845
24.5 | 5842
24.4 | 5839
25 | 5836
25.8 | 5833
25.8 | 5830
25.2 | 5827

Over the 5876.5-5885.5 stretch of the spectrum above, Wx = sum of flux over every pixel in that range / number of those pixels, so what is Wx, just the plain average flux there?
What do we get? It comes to 23.4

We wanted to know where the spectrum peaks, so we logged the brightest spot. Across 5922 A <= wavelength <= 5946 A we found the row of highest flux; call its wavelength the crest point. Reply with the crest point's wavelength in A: 5923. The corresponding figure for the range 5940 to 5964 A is 5950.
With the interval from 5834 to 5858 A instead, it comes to 5851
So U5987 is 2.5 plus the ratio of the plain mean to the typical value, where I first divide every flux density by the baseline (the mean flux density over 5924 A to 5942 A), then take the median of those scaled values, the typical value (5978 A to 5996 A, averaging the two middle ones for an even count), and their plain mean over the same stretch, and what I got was 3.50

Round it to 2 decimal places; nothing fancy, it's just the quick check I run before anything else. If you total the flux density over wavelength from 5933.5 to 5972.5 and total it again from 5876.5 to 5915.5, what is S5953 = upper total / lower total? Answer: 1.08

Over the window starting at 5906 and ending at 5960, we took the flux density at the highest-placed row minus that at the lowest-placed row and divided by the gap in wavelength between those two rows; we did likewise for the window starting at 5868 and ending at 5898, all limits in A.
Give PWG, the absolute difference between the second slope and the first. 0.24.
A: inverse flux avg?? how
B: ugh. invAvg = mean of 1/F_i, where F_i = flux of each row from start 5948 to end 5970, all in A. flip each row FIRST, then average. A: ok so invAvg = 0.0415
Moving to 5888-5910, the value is 0.0476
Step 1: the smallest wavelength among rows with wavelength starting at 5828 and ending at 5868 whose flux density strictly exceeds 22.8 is 5830 A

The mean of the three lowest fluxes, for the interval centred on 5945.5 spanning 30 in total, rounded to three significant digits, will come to 22.2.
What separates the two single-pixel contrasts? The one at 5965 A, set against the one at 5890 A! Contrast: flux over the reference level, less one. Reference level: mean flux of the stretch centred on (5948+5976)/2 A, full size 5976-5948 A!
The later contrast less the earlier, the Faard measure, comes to 0.21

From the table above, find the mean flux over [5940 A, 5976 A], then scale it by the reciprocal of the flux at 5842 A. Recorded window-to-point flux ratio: 0.97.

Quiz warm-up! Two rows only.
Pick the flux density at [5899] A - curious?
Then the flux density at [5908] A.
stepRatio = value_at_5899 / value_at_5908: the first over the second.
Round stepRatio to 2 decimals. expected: 0.90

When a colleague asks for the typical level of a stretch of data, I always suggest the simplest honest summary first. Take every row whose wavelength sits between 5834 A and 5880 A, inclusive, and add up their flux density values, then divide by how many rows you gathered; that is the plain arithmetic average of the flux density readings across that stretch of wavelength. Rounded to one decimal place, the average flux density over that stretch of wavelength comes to 25.1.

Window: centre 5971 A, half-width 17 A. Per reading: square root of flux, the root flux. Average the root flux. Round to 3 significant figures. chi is 4.88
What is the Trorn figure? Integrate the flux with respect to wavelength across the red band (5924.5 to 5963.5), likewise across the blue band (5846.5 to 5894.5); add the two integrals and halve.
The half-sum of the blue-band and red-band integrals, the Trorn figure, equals 1032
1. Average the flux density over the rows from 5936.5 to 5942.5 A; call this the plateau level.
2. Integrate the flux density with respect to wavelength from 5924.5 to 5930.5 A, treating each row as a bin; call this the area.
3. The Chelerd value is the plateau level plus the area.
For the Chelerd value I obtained 167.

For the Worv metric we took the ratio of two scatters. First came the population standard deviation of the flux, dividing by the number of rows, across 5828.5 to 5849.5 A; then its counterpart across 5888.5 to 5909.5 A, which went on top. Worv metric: 2.3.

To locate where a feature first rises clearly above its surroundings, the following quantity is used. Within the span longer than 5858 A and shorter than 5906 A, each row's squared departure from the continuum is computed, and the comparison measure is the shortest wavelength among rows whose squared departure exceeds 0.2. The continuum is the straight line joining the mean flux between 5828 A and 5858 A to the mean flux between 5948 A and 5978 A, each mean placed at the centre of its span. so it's 5866 A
